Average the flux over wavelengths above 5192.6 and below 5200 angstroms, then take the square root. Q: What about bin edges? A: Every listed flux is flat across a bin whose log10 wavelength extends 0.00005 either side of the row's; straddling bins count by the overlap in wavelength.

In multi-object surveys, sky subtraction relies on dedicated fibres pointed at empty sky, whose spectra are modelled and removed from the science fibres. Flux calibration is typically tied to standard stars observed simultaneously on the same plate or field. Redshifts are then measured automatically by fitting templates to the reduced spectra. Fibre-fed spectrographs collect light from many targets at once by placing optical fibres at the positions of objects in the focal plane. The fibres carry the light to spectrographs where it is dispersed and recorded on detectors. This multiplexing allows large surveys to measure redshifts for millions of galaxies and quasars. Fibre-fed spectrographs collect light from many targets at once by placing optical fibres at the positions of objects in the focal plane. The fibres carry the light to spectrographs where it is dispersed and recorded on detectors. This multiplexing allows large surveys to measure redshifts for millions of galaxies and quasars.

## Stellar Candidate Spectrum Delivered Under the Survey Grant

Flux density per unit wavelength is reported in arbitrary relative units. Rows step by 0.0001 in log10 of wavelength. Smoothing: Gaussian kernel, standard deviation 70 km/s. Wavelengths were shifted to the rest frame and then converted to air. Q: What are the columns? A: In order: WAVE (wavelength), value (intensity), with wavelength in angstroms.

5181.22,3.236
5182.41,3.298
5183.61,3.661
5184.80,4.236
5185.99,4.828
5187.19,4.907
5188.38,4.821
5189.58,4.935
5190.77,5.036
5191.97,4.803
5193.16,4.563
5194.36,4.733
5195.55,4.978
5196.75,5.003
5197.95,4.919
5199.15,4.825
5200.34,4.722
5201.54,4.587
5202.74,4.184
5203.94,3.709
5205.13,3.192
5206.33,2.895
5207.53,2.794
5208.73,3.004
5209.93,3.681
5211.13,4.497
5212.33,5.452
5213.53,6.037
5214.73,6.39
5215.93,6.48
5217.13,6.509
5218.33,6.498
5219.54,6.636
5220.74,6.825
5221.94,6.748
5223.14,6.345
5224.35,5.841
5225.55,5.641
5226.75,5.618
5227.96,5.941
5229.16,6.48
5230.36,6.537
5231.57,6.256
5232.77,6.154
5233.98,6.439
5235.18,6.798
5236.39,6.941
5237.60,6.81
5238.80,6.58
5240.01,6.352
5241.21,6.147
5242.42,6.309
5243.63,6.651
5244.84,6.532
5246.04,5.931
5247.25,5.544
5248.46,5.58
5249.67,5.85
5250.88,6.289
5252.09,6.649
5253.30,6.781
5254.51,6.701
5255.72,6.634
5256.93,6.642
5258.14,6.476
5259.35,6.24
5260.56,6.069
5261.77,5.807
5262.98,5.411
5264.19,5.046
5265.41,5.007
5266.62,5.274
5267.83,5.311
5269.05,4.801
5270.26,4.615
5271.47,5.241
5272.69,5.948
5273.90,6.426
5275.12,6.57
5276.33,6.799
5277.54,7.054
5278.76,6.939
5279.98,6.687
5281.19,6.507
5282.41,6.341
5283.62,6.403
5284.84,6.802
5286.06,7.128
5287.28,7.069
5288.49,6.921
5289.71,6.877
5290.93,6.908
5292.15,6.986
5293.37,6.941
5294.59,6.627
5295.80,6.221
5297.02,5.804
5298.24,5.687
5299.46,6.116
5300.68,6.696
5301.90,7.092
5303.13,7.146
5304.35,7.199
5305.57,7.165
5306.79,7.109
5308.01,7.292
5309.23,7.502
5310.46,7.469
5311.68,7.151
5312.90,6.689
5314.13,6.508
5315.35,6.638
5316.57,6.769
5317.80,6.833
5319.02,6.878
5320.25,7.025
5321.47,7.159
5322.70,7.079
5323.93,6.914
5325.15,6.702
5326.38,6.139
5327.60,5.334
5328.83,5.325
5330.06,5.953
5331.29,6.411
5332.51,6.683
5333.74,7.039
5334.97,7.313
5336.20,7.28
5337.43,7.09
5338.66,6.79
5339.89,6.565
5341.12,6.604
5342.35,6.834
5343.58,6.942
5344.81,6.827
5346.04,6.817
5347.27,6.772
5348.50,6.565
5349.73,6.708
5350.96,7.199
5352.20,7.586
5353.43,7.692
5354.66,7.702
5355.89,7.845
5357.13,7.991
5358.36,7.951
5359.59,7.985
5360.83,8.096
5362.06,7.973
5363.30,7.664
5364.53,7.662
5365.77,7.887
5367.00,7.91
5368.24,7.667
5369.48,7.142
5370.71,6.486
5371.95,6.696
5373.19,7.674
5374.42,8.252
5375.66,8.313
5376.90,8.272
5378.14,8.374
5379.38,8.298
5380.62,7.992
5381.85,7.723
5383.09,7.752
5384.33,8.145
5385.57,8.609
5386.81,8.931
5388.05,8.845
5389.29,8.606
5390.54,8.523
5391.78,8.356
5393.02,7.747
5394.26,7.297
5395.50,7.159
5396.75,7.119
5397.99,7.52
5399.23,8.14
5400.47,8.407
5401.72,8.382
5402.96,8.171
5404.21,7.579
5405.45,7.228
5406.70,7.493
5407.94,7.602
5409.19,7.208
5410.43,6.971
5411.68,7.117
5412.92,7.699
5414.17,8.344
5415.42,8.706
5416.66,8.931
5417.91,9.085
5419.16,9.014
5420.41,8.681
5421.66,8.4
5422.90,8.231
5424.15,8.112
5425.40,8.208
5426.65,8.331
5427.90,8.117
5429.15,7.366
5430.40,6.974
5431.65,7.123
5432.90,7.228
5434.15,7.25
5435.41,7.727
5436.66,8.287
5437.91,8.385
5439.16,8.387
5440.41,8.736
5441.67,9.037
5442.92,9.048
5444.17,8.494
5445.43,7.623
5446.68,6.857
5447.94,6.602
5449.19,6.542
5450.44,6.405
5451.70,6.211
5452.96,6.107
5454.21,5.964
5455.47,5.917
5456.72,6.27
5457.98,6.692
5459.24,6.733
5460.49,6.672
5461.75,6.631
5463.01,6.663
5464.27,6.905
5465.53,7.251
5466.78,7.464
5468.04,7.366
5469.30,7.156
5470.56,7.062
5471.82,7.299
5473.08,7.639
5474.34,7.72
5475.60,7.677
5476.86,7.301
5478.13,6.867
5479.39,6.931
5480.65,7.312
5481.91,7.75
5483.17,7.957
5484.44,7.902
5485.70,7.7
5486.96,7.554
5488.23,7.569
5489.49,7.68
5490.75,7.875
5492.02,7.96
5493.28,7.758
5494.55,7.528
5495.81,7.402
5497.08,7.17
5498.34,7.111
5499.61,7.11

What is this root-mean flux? 2.20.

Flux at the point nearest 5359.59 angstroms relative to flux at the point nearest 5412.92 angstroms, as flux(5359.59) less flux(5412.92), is 0.3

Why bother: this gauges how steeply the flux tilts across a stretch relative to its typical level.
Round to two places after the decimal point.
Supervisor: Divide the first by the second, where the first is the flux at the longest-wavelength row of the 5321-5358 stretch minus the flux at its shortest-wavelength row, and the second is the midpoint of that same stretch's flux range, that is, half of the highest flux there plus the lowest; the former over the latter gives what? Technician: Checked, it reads 0.12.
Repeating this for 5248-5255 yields 0.18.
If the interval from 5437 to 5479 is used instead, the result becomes -0.20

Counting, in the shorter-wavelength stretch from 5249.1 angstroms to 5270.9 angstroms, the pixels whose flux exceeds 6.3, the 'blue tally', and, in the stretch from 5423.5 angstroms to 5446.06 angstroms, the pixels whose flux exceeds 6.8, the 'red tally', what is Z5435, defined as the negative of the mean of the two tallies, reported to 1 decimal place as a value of -12.0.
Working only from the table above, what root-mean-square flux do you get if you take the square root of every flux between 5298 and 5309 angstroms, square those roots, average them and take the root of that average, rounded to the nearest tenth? 2.6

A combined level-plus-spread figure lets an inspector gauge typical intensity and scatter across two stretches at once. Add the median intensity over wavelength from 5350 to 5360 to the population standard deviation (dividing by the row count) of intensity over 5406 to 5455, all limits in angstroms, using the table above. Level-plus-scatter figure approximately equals 8.7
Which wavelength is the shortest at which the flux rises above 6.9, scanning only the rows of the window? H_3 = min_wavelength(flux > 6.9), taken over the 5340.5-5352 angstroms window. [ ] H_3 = 5343.58 angstroms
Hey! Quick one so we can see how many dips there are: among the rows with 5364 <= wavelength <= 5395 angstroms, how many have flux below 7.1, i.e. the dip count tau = 2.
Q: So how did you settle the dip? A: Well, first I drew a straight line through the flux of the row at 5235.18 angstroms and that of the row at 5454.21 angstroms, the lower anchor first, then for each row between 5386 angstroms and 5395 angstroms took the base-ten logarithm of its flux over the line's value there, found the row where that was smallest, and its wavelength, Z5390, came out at 5394.26 angstroms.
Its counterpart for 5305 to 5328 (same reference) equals 5327.60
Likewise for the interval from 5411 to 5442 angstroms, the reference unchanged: 5430.40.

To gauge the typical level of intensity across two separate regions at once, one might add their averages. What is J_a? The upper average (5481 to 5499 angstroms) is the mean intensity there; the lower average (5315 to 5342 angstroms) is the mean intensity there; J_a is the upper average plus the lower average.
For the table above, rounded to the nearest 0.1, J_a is 14.3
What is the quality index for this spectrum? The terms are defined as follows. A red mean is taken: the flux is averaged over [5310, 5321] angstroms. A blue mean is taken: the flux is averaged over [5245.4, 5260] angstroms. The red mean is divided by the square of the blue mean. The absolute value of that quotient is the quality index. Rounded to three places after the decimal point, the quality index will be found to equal 0.175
